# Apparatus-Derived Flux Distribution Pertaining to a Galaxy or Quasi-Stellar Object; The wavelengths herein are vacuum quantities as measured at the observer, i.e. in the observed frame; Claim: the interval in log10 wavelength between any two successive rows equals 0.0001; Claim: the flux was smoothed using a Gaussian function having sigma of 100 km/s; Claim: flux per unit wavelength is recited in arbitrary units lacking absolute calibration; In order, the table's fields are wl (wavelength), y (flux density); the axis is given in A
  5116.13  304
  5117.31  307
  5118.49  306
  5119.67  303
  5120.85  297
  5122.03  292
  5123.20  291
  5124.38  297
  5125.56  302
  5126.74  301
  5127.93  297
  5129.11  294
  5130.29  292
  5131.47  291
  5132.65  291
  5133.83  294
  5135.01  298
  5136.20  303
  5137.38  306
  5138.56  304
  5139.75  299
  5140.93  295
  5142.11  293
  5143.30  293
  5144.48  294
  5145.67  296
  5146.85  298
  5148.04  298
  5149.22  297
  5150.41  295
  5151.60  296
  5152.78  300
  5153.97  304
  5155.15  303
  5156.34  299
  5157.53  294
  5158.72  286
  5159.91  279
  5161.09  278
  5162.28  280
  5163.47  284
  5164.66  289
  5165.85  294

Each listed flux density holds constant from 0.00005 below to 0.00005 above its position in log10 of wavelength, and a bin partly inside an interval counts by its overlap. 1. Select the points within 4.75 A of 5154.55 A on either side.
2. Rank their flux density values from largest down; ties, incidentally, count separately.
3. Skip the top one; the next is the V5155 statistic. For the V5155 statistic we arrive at 303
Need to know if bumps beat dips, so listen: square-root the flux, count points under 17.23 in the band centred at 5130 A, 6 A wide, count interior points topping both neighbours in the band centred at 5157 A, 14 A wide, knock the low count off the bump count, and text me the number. -3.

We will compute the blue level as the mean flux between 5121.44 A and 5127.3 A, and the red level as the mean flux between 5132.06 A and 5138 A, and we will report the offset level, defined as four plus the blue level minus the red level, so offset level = 2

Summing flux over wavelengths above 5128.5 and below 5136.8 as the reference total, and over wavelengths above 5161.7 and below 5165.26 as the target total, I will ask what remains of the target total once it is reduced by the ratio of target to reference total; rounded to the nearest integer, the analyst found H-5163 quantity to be 853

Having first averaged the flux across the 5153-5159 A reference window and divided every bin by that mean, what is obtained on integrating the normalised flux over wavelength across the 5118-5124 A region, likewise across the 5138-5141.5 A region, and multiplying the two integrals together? 21.1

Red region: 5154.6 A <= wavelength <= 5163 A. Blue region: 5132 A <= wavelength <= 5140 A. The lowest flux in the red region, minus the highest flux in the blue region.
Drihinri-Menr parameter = -28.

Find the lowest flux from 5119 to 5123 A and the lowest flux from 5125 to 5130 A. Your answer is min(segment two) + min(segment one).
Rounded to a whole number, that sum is 586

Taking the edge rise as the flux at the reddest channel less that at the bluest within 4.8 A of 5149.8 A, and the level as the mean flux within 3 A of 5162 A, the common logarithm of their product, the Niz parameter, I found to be 3.35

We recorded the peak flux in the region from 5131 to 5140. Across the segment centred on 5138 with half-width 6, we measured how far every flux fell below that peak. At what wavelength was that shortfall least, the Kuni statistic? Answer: 5137.38 A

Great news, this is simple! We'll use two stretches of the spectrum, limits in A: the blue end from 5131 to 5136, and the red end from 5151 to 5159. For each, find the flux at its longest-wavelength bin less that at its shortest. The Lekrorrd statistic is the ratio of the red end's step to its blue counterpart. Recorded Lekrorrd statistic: -1.4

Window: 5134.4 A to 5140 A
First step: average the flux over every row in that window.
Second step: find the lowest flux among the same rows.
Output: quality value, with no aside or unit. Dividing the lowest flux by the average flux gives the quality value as 0.987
